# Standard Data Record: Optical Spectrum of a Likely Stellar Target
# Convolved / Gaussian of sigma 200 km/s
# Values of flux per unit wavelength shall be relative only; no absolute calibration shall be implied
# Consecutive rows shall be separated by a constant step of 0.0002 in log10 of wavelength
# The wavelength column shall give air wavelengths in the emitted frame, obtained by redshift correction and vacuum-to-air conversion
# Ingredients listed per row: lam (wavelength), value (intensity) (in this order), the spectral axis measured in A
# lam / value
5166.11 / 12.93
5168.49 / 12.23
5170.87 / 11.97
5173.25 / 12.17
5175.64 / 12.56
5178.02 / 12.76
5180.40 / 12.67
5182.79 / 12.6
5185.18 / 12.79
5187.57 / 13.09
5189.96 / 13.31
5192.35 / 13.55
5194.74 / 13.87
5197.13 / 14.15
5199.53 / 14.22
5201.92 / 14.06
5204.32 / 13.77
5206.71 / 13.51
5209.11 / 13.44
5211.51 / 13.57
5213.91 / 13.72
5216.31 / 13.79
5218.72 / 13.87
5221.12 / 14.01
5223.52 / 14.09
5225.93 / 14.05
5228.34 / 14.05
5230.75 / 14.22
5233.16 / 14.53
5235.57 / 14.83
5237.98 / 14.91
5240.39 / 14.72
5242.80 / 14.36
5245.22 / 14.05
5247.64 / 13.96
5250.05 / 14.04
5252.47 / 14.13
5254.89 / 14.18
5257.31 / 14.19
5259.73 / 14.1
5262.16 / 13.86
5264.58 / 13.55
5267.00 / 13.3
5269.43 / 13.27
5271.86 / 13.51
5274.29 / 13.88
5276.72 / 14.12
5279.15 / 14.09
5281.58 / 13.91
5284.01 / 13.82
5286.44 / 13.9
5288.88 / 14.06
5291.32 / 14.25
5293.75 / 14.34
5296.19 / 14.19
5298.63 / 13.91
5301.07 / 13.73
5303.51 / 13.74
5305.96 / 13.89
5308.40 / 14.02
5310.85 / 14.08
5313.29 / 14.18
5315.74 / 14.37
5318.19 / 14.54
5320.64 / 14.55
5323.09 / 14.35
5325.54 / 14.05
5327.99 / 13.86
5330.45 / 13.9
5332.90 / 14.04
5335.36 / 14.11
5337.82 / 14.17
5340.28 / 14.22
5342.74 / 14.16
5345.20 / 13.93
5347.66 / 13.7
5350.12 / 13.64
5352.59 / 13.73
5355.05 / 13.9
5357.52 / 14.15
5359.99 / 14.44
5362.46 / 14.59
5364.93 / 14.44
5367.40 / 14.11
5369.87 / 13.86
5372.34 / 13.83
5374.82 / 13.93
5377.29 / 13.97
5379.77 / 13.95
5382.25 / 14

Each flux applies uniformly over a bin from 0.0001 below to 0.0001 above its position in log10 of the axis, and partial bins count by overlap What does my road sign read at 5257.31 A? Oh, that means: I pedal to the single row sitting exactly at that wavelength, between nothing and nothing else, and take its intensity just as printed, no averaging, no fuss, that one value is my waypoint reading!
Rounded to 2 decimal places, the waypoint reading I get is 14.19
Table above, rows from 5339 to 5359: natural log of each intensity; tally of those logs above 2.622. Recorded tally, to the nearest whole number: 5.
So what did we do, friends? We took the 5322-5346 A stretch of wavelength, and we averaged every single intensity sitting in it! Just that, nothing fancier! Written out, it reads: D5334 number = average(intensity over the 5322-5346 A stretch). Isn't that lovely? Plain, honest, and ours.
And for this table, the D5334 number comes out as 14.1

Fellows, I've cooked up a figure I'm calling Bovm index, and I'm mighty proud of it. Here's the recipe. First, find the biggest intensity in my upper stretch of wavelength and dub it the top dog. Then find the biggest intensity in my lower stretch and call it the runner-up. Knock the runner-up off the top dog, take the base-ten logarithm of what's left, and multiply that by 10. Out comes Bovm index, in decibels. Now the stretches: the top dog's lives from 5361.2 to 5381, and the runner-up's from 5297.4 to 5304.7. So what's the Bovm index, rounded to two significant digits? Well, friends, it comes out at -1.7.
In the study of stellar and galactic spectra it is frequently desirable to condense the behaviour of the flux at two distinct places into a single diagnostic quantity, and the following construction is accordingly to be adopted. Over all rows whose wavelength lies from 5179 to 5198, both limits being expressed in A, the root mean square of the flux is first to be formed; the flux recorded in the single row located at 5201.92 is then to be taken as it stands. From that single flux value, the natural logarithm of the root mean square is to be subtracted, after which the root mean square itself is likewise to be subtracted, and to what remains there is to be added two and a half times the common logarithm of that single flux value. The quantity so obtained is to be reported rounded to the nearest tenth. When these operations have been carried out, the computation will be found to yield 1.1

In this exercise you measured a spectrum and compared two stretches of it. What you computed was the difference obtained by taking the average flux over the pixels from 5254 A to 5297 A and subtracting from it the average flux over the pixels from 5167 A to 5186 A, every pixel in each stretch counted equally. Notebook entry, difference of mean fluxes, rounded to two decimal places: 1.45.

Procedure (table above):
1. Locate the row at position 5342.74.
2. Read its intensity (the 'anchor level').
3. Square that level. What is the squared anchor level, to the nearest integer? 201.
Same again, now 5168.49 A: 150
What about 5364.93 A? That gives 209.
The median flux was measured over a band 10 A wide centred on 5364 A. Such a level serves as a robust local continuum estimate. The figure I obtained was 14.4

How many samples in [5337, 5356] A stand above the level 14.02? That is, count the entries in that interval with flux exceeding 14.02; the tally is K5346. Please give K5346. 3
